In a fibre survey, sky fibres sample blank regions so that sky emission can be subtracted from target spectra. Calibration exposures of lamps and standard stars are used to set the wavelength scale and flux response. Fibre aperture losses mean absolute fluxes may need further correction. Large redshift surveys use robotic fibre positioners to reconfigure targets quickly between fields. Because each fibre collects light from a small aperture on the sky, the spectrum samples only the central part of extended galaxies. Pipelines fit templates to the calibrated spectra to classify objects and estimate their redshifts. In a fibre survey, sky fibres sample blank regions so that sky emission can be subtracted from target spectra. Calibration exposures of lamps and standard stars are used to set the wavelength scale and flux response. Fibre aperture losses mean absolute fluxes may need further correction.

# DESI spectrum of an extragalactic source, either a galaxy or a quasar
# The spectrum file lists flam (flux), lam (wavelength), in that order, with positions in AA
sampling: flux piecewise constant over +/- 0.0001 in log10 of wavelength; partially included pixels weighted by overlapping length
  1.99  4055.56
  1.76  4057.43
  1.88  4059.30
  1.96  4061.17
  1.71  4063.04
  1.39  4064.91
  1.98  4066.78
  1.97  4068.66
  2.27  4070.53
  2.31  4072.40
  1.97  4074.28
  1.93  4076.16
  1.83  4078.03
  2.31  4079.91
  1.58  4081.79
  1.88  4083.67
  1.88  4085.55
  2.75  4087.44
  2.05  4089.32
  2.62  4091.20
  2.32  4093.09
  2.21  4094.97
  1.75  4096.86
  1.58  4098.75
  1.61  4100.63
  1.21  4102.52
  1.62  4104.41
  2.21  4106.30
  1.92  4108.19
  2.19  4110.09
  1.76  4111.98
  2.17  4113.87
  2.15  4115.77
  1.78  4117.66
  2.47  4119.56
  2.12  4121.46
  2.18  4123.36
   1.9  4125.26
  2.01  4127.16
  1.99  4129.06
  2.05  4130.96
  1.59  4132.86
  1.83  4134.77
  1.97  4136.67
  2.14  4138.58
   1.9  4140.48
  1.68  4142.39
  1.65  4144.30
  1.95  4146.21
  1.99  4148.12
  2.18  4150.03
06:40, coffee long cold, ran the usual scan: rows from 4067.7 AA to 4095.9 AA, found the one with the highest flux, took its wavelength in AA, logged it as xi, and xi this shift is 4087.44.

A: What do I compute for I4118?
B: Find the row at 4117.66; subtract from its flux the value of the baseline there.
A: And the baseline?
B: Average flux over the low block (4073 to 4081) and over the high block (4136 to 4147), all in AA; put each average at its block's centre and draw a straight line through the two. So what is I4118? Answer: -0.1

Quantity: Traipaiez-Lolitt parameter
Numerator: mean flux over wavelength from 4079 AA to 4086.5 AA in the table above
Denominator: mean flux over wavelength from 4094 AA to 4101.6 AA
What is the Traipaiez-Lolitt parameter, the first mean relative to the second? 1.07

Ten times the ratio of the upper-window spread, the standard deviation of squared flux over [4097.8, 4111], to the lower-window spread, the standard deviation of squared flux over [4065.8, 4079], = 17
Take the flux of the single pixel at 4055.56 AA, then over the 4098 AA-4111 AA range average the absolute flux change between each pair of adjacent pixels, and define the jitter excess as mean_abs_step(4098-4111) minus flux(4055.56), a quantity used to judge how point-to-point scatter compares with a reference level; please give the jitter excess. -1.66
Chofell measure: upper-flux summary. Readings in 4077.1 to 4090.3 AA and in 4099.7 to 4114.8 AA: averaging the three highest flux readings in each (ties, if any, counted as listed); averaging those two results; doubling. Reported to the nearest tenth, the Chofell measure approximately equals 4.6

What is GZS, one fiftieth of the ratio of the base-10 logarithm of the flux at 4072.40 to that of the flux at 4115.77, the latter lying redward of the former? 0.022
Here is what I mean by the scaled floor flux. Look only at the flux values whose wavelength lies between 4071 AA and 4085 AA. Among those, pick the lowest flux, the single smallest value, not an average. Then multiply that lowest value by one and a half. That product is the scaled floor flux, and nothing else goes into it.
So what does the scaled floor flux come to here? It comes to 2.37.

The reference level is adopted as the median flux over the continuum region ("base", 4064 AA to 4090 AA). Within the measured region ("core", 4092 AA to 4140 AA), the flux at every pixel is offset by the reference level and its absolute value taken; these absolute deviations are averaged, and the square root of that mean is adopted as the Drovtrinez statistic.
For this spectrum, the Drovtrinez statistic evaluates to 0.48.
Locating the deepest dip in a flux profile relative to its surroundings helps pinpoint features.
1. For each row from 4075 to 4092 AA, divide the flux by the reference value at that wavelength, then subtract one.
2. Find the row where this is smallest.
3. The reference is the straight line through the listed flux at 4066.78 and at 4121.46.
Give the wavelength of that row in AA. 4081.79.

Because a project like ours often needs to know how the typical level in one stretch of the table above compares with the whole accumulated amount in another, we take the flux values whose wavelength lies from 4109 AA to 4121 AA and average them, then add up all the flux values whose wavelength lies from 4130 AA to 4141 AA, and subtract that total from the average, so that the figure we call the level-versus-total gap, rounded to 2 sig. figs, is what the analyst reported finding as -9.4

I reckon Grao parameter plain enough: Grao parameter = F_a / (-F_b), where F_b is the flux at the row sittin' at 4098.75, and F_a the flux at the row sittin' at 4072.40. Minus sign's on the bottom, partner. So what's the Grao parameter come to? -1.5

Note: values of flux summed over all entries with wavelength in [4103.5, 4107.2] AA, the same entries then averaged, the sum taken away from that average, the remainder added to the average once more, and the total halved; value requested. 0.000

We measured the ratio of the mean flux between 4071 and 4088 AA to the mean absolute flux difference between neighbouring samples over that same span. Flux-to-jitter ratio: 5.7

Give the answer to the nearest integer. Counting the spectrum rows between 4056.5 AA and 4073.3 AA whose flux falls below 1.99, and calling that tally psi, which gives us 7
